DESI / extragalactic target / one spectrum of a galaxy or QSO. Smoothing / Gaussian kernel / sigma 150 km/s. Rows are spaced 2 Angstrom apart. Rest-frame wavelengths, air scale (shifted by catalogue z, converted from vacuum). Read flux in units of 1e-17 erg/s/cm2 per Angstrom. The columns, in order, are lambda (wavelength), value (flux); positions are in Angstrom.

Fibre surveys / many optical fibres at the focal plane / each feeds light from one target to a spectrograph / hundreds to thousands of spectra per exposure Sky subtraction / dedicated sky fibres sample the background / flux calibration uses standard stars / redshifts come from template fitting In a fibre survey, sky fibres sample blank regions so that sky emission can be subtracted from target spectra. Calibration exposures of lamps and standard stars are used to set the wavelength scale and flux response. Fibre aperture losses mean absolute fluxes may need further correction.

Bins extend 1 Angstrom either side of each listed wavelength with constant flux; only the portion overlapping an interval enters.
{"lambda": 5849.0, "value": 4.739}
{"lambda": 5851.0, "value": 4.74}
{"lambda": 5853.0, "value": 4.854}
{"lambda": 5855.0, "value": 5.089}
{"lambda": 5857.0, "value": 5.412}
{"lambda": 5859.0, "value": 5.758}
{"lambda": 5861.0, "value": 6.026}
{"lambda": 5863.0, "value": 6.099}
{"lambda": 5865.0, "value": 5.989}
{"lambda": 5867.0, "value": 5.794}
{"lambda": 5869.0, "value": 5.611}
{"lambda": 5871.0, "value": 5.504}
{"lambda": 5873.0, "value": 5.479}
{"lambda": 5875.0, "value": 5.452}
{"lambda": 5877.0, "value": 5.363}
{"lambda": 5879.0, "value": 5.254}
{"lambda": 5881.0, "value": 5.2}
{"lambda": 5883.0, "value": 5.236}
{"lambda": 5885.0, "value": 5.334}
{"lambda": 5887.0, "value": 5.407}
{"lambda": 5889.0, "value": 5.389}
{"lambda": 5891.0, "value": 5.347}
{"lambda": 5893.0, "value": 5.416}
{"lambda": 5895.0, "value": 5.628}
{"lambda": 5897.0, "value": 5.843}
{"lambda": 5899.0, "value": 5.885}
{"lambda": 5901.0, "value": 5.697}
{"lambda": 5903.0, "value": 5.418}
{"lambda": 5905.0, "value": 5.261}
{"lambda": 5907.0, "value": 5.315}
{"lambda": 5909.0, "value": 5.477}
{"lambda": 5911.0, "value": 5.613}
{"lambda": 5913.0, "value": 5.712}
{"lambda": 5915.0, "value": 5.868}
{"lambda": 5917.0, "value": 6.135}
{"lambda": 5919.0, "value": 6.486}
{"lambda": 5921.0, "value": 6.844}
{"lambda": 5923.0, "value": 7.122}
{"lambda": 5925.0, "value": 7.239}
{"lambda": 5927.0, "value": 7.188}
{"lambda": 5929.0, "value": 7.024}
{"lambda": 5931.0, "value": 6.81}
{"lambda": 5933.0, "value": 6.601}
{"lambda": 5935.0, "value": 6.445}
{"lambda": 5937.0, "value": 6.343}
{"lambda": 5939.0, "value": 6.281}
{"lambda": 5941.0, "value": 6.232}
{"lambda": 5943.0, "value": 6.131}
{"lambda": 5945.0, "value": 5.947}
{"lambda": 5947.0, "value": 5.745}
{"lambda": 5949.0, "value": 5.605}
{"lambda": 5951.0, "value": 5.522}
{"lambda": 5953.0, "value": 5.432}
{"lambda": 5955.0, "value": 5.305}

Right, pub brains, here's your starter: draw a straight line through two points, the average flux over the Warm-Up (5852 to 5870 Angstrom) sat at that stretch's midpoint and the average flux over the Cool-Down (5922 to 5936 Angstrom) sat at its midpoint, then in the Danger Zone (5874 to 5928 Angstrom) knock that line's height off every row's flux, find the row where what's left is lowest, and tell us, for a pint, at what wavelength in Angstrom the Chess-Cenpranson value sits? 5905.0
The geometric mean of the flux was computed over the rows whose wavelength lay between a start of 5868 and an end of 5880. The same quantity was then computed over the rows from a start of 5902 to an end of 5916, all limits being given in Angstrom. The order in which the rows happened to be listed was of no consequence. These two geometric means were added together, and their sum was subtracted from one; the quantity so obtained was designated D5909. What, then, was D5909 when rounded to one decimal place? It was -10.0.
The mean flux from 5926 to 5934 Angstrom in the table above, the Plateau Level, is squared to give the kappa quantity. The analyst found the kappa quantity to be 47.7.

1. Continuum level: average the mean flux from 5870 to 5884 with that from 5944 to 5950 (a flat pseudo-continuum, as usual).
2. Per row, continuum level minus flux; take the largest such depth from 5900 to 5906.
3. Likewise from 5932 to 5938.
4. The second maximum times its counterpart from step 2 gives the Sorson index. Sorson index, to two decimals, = -0.23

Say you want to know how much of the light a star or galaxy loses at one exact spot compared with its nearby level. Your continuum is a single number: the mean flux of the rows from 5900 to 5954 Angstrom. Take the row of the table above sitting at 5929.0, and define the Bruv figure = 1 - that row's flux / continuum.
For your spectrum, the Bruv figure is -0.15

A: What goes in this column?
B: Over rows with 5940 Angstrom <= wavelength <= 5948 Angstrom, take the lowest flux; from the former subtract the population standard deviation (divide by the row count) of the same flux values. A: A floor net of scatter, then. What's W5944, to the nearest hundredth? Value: 5.56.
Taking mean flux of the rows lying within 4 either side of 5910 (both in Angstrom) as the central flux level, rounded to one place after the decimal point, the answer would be 5.5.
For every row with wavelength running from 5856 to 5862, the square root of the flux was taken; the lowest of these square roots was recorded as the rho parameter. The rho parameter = 2.33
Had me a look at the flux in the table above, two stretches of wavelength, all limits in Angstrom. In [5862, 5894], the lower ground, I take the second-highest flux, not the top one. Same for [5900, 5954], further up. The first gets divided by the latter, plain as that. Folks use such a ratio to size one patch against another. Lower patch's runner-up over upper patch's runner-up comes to 0.83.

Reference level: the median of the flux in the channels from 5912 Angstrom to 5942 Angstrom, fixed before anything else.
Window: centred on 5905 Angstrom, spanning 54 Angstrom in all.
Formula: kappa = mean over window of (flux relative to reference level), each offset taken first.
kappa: -0.6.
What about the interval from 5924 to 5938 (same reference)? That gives 0.3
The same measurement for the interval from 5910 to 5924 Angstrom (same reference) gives -0.2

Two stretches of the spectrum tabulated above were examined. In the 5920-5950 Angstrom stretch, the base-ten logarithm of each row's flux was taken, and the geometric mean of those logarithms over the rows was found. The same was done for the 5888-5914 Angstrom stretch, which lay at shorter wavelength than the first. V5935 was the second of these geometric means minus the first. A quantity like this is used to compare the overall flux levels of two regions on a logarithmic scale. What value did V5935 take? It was -0.068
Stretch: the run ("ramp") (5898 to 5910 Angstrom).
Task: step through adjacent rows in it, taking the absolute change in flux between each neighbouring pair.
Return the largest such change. 0.279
